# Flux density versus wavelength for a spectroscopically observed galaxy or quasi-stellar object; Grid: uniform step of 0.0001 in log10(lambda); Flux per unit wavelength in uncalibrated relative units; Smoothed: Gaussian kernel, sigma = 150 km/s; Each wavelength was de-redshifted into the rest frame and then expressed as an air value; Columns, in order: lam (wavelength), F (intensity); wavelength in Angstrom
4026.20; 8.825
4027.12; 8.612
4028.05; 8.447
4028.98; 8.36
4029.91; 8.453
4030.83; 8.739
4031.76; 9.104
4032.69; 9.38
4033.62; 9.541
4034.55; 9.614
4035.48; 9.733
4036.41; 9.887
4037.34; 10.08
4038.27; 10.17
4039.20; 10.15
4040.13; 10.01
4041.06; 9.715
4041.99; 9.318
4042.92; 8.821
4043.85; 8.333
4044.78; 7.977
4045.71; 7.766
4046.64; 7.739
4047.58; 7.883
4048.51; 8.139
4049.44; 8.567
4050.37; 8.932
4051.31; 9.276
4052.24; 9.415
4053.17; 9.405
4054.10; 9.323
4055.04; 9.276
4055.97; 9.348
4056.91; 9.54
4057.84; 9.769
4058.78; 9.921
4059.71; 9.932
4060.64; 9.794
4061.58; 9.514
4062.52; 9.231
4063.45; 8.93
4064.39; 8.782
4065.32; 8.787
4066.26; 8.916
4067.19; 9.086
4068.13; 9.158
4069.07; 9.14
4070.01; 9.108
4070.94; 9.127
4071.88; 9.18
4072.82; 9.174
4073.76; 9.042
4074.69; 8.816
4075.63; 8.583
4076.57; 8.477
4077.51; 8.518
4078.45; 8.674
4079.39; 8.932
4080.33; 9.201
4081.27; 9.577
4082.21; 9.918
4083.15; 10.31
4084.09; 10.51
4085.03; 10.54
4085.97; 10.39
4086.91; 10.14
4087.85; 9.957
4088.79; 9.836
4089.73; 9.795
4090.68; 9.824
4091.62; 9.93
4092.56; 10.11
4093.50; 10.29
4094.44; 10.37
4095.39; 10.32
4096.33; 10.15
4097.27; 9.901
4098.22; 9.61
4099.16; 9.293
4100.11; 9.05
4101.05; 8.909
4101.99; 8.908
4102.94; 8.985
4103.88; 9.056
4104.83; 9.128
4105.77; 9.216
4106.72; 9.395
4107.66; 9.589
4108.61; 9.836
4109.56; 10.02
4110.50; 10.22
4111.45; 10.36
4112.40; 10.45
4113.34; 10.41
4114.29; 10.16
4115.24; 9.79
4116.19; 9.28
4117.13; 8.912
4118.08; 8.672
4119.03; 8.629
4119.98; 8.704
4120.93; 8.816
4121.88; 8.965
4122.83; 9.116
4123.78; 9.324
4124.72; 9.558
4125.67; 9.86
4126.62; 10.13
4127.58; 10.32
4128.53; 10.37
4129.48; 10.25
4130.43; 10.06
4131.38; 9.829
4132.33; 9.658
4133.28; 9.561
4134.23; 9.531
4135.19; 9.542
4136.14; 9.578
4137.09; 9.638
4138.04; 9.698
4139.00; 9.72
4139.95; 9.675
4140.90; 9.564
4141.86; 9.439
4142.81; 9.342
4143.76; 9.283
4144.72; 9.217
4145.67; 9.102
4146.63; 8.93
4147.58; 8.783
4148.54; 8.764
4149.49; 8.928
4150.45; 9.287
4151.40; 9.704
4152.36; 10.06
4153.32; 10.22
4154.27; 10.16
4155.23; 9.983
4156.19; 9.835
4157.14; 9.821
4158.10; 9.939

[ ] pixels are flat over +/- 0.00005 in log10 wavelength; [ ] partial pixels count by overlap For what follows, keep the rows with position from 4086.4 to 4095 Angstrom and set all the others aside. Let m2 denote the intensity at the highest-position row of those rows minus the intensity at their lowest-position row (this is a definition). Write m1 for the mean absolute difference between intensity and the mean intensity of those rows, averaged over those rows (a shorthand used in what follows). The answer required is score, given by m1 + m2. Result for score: 0.4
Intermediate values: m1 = 0.18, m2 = 0.2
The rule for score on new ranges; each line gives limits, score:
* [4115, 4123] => -0.4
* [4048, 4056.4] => 1.6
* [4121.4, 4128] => 1.8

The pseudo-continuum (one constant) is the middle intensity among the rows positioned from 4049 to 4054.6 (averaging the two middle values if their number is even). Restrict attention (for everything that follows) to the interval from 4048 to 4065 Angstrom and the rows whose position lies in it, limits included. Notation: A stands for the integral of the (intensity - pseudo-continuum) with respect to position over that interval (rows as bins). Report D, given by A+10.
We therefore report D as 10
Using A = 0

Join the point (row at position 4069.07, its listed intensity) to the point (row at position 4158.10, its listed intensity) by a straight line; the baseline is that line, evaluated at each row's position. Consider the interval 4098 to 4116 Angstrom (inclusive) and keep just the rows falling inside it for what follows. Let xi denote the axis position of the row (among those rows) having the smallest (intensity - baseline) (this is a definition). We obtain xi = 4101.99 Angstrom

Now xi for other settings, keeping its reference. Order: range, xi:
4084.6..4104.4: 4101.99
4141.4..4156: 4148.54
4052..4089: 4076.57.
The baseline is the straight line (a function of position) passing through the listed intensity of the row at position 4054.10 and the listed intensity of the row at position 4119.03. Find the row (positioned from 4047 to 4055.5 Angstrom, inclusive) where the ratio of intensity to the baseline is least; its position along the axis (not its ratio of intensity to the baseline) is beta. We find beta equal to 4047.58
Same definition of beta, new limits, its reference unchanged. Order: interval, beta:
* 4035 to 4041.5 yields 4035.48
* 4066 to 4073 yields 4066.26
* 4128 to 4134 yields 4133.28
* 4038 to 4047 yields 4046.64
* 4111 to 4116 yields 4115.24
